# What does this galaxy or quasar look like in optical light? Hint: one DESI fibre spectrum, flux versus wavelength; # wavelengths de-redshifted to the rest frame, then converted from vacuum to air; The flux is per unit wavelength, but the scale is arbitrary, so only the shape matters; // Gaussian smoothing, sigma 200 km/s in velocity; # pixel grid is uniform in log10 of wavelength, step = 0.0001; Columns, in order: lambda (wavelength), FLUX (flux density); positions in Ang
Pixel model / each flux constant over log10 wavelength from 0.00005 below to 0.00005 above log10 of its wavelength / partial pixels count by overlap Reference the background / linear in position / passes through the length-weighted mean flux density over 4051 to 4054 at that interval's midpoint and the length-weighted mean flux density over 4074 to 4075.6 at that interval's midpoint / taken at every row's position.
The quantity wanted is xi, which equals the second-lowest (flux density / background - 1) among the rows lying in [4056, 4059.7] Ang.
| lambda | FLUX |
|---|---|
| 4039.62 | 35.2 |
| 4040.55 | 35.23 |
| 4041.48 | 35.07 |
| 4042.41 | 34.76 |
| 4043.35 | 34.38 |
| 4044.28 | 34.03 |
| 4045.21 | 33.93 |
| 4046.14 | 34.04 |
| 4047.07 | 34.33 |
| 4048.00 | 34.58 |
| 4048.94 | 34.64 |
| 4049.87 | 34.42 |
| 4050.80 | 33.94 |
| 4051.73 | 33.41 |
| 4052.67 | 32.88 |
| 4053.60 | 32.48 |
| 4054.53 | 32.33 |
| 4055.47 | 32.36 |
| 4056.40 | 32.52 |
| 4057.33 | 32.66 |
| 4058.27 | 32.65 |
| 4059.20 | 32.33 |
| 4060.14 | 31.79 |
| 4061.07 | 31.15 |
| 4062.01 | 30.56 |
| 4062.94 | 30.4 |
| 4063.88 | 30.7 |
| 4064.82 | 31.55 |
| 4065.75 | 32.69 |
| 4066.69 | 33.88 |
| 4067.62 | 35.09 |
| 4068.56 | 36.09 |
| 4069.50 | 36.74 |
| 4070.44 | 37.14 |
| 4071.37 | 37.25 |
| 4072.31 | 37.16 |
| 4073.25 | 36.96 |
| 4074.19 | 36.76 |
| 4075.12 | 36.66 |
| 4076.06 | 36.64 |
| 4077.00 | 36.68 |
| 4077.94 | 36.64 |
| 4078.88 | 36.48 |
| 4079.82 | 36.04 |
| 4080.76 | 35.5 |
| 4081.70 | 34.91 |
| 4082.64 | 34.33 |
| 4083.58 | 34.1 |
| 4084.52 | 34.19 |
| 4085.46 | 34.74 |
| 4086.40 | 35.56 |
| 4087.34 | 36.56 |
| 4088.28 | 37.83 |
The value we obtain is -0.04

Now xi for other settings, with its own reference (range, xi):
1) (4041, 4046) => 0.08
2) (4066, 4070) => -0.01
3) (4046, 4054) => 0.00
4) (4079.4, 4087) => -0.11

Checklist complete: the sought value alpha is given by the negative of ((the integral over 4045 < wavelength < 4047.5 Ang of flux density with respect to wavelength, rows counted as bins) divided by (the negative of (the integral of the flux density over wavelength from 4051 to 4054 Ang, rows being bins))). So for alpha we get 0.86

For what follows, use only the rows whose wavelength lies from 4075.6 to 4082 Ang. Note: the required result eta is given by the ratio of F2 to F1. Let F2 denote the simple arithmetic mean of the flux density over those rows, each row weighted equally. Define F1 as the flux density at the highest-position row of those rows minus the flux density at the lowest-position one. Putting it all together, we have -21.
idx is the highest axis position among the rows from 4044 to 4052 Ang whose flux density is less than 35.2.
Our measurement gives 4051.73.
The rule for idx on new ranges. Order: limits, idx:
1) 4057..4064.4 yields 4063.88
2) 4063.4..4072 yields 4067.62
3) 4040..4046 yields 4045.21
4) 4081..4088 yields 4085.46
